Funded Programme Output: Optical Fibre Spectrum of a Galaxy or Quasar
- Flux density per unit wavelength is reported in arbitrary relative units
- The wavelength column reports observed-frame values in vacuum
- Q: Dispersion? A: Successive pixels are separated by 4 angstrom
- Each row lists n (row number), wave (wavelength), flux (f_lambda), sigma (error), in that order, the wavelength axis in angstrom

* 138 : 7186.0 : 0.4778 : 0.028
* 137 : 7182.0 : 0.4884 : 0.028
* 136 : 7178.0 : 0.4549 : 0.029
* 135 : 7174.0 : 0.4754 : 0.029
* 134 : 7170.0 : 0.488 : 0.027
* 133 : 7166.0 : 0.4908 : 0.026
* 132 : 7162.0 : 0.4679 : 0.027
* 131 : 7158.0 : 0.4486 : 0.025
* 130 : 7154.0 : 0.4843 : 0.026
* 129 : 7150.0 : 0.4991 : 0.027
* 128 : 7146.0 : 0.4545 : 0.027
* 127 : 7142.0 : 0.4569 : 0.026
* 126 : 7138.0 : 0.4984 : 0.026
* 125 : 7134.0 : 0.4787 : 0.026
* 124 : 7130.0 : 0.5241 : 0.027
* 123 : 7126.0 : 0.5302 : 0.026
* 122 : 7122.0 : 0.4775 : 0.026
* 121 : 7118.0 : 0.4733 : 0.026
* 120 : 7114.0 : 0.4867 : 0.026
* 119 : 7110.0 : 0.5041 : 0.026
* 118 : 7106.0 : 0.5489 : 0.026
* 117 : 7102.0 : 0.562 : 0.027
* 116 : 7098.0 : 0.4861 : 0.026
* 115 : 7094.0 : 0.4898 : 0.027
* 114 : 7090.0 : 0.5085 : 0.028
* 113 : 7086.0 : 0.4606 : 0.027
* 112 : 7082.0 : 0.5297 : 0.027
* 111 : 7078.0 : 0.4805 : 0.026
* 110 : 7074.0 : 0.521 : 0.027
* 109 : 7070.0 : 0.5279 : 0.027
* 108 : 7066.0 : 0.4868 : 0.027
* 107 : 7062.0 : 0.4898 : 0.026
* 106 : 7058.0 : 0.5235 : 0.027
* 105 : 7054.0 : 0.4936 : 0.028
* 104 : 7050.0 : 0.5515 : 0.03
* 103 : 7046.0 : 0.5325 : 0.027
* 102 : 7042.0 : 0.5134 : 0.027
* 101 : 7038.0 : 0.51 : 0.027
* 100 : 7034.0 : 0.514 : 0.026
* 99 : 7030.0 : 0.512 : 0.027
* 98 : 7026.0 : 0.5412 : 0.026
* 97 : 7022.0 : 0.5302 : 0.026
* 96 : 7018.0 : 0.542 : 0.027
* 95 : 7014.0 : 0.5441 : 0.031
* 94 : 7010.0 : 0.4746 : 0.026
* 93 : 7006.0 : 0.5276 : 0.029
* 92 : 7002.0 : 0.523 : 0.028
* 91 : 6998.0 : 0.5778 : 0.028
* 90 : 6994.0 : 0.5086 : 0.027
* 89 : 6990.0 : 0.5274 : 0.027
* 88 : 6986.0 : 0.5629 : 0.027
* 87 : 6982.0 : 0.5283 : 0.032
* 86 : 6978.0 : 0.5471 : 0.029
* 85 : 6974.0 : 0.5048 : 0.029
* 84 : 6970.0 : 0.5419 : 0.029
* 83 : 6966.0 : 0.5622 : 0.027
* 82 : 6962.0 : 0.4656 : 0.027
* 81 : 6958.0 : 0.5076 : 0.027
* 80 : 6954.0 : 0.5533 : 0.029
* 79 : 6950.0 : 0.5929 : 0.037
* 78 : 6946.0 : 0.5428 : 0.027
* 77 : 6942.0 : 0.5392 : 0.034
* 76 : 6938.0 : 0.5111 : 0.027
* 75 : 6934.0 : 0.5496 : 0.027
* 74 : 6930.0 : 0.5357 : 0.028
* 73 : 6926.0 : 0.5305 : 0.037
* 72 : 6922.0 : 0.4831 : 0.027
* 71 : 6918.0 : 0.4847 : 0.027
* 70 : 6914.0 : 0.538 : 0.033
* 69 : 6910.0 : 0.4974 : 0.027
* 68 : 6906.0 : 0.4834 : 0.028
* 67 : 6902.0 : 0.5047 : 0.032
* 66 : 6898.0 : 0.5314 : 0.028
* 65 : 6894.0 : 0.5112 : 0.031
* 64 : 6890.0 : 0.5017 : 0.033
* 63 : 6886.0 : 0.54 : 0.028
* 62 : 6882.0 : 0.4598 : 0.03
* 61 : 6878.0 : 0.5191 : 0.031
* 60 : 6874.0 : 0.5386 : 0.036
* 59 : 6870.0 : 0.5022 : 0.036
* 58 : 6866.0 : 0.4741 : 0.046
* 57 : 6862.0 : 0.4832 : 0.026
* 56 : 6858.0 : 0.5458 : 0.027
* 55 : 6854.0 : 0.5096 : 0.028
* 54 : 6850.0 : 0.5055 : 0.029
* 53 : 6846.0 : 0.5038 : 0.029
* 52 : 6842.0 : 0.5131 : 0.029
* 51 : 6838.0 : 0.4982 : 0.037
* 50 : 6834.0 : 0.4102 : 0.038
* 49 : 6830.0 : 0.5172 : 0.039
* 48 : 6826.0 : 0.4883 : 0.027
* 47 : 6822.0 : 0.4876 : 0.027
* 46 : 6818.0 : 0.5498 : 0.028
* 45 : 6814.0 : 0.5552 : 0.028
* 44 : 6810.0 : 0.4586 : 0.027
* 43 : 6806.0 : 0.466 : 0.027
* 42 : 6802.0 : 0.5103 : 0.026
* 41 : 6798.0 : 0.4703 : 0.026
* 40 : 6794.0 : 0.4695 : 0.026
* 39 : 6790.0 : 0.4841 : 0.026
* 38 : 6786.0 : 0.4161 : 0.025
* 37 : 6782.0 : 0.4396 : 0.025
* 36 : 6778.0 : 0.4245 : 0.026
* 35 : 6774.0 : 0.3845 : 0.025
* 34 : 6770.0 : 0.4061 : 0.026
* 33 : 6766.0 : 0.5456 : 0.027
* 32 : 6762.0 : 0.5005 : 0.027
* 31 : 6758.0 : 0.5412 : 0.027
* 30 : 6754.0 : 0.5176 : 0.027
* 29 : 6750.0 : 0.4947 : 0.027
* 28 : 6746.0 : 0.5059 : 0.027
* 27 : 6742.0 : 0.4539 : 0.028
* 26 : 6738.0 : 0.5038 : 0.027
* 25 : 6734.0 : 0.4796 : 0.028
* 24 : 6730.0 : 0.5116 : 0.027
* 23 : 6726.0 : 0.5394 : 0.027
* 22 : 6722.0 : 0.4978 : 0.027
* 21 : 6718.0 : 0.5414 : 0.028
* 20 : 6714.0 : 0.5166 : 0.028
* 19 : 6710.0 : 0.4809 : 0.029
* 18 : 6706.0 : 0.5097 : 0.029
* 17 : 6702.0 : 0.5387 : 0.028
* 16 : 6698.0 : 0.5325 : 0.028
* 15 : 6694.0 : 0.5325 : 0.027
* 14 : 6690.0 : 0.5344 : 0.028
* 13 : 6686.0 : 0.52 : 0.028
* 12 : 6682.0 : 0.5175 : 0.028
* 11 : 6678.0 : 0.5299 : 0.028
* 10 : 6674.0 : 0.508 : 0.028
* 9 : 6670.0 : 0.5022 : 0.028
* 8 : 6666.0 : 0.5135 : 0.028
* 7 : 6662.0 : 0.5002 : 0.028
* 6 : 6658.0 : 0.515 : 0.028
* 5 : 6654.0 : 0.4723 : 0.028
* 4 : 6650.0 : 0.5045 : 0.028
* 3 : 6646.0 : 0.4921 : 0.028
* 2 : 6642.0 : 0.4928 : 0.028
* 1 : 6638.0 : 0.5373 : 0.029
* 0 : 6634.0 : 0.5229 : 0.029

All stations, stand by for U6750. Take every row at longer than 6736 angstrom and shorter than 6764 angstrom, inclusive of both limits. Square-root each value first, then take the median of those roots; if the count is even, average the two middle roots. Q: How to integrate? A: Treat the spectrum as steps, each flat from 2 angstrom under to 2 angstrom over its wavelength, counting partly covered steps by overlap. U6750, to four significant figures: 0.7098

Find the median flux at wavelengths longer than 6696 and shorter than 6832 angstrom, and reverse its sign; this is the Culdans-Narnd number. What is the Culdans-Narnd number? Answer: -0.50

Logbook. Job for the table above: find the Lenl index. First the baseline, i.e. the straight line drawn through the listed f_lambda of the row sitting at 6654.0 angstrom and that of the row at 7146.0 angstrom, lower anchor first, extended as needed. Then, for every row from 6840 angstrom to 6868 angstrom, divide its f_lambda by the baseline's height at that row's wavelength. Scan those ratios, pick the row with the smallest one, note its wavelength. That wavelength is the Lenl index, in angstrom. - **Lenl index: 6866.0 angstrom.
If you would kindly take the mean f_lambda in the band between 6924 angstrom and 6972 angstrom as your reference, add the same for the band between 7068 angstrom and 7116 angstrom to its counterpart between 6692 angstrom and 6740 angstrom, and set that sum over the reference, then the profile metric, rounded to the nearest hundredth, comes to 1.91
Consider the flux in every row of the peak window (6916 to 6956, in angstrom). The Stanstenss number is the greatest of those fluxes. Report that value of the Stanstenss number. 0.5929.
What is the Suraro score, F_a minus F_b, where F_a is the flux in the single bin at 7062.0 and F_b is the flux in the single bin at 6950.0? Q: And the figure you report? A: -0.10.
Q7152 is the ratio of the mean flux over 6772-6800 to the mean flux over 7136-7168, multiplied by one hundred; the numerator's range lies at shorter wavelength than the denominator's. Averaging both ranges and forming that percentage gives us 93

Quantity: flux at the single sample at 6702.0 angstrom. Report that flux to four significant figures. 0.5387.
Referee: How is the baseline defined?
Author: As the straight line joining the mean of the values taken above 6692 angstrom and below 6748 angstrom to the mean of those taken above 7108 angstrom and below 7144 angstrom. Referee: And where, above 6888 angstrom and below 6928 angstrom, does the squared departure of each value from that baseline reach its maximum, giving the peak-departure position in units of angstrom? 6914.0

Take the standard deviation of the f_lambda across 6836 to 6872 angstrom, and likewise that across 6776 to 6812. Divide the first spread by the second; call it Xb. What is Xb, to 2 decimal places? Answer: 0.68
